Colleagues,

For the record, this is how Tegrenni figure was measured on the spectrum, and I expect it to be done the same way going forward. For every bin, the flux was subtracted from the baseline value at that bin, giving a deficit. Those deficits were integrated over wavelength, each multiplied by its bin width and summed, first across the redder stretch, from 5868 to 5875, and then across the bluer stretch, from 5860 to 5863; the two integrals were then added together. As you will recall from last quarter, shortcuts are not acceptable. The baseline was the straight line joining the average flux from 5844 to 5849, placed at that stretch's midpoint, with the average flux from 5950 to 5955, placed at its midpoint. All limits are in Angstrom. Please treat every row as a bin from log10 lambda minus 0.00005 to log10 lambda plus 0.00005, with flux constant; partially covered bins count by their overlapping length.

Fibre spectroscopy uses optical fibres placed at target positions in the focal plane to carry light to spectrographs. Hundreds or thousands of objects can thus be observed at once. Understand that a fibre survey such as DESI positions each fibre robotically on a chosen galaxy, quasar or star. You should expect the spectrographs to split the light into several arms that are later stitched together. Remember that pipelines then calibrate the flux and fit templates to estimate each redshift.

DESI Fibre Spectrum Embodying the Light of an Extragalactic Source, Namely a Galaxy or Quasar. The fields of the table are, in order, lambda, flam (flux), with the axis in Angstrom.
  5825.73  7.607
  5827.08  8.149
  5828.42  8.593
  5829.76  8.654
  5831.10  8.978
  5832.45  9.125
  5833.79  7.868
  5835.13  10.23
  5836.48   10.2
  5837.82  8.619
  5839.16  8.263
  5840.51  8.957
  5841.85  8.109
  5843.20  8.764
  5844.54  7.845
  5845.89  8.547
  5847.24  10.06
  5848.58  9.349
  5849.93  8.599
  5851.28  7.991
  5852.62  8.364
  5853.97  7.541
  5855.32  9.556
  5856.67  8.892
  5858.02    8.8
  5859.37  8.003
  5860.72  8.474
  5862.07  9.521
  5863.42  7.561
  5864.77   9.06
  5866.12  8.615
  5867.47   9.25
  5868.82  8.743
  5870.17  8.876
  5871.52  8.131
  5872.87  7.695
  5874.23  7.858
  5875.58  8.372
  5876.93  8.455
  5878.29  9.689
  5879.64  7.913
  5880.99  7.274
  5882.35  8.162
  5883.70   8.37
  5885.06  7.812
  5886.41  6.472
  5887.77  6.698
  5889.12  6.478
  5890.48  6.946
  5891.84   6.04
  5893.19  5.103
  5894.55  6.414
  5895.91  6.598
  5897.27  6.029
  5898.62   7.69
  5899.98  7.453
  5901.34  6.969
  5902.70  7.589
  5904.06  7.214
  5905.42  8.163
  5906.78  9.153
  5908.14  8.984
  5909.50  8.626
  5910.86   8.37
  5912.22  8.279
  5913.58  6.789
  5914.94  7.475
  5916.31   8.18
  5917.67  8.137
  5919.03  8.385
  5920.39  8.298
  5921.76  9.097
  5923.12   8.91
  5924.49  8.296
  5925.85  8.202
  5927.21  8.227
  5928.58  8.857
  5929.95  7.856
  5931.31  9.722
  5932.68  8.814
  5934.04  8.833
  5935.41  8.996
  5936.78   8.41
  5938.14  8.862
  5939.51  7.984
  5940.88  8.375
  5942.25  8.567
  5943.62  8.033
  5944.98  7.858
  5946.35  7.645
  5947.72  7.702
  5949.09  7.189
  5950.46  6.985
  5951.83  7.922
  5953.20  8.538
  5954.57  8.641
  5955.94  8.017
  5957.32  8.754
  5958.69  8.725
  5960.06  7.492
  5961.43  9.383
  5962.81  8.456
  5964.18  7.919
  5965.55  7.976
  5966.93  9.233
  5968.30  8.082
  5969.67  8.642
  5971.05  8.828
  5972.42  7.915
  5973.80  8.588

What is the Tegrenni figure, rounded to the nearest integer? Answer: 3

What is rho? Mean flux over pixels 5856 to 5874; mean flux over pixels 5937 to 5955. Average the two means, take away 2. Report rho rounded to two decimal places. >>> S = 6.30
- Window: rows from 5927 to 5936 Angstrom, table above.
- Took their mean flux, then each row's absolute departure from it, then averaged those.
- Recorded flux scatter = 0.41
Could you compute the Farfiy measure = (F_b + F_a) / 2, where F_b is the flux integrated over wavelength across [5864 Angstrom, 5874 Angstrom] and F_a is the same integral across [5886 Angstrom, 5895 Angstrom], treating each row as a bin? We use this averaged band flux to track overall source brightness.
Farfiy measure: 71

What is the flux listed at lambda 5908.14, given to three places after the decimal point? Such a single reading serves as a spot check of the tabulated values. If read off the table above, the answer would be 8.984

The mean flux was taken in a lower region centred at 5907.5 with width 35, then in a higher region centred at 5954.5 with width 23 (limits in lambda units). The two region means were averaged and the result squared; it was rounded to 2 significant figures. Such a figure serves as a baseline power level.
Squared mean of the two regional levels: 62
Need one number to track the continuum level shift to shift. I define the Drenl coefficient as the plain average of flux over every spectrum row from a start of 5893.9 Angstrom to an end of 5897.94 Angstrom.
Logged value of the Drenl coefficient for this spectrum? 6.3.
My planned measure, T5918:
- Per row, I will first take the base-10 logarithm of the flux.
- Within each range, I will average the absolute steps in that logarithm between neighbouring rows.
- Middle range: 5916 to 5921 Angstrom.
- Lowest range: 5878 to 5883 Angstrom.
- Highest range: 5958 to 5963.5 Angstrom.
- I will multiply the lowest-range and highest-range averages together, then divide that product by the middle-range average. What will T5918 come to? 0.61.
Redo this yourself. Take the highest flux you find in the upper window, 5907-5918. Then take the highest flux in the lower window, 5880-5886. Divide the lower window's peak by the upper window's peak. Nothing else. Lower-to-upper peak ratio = 0.93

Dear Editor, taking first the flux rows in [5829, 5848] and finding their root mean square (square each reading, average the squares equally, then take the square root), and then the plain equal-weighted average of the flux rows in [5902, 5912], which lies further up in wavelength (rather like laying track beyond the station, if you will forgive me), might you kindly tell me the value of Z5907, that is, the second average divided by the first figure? 0.93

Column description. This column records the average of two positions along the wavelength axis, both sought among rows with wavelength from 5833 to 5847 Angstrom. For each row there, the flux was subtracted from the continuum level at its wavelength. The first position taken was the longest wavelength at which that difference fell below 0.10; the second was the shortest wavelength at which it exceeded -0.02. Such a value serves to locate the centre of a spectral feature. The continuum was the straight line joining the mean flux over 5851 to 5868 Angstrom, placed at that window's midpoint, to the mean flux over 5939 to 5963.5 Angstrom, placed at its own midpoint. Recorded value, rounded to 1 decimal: 5838.5 Angstrom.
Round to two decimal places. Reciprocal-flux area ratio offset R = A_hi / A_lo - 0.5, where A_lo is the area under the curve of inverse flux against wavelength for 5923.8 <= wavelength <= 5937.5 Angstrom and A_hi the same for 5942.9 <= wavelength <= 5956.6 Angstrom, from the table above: 0.60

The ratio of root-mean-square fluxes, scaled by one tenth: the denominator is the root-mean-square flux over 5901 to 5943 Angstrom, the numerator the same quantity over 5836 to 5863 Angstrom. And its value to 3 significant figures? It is 0.105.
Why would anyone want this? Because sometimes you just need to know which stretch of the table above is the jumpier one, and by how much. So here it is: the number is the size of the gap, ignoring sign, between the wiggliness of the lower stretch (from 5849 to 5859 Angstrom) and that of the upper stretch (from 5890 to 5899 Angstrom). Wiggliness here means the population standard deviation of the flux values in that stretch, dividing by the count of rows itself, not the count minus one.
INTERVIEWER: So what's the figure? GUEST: 0.15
